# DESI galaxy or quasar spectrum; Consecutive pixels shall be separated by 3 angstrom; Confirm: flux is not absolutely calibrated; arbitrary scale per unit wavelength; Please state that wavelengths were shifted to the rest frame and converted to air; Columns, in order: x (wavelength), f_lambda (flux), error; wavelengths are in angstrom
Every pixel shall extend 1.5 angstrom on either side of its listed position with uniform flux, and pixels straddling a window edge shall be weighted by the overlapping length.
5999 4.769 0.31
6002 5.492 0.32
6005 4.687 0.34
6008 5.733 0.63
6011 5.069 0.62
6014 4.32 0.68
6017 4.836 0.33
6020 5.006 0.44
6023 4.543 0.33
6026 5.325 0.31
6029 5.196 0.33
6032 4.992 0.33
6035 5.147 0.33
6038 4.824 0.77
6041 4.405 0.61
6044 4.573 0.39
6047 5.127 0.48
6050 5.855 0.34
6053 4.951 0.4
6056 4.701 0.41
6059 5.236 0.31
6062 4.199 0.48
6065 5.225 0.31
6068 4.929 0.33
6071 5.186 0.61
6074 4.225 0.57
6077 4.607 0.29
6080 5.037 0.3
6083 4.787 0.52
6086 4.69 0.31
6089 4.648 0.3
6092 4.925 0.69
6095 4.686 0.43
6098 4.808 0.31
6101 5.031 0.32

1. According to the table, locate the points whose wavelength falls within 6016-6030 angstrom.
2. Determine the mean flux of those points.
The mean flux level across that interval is 4.98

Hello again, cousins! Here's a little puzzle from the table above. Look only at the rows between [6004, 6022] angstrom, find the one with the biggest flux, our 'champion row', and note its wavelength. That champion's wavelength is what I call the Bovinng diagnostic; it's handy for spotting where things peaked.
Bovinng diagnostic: 6008 angstrom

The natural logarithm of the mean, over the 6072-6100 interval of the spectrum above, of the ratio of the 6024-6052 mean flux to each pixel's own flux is 0.07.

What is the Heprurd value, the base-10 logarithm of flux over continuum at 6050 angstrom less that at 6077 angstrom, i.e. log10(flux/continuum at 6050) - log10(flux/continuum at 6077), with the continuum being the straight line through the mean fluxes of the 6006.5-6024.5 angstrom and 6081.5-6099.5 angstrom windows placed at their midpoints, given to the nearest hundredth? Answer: 0.10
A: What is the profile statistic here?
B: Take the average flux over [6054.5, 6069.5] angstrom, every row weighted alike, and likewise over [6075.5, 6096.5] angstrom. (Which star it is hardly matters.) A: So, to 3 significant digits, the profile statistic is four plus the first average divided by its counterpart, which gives 5.02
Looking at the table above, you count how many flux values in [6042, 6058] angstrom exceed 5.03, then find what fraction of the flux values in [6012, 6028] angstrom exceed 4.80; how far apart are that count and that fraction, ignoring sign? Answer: 1.40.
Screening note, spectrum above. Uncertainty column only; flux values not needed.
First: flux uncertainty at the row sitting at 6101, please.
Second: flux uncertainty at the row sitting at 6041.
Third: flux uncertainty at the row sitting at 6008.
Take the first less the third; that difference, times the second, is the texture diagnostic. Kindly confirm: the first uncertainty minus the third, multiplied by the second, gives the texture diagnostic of -0.19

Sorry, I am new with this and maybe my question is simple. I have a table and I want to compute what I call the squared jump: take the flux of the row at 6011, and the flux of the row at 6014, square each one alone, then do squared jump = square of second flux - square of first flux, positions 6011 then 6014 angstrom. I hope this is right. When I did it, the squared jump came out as -7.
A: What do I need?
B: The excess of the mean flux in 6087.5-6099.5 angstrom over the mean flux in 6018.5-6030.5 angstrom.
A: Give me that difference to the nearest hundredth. -0.25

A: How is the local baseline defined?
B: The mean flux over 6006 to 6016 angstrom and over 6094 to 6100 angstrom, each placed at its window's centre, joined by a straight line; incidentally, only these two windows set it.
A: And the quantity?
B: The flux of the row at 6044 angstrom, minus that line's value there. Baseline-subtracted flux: -0.35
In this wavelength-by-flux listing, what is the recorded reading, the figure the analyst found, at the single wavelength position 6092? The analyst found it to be 4.925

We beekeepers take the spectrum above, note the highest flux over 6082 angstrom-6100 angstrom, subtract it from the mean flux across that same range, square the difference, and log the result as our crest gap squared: 0.03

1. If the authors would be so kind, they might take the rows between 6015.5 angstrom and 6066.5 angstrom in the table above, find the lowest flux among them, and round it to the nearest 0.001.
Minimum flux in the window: 4.199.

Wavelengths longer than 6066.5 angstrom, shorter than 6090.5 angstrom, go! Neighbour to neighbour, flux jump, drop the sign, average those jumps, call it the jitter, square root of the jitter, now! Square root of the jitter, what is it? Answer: 0.59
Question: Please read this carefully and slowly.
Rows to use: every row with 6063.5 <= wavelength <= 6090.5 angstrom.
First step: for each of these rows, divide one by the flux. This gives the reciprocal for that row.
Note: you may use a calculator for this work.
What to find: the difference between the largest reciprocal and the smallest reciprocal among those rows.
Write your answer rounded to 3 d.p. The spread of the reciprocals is 0.045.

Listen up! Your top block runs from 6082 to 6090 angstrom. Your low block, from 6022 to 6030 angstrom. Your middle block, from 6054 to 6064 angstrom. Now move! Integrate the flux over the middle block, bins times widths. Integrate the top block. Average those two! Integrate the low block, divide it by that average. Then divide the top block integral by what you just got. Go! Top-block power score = 40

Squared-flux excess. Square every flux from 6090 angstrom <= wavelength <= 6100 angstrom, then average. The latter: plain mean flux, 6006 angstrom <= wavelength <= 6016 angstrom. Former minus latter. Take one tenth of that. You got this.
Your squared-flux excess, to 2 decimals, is 1.81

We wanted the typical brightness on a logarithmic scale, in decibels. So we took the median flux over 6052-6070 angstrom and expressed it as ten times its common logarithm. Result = 6.94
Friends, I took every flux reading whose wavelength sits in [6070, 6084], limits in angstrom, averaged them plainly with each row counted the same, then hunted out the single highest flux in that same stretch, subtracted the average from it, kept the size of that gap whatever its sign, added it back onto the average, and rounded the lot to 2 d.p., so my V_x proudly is 5.19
